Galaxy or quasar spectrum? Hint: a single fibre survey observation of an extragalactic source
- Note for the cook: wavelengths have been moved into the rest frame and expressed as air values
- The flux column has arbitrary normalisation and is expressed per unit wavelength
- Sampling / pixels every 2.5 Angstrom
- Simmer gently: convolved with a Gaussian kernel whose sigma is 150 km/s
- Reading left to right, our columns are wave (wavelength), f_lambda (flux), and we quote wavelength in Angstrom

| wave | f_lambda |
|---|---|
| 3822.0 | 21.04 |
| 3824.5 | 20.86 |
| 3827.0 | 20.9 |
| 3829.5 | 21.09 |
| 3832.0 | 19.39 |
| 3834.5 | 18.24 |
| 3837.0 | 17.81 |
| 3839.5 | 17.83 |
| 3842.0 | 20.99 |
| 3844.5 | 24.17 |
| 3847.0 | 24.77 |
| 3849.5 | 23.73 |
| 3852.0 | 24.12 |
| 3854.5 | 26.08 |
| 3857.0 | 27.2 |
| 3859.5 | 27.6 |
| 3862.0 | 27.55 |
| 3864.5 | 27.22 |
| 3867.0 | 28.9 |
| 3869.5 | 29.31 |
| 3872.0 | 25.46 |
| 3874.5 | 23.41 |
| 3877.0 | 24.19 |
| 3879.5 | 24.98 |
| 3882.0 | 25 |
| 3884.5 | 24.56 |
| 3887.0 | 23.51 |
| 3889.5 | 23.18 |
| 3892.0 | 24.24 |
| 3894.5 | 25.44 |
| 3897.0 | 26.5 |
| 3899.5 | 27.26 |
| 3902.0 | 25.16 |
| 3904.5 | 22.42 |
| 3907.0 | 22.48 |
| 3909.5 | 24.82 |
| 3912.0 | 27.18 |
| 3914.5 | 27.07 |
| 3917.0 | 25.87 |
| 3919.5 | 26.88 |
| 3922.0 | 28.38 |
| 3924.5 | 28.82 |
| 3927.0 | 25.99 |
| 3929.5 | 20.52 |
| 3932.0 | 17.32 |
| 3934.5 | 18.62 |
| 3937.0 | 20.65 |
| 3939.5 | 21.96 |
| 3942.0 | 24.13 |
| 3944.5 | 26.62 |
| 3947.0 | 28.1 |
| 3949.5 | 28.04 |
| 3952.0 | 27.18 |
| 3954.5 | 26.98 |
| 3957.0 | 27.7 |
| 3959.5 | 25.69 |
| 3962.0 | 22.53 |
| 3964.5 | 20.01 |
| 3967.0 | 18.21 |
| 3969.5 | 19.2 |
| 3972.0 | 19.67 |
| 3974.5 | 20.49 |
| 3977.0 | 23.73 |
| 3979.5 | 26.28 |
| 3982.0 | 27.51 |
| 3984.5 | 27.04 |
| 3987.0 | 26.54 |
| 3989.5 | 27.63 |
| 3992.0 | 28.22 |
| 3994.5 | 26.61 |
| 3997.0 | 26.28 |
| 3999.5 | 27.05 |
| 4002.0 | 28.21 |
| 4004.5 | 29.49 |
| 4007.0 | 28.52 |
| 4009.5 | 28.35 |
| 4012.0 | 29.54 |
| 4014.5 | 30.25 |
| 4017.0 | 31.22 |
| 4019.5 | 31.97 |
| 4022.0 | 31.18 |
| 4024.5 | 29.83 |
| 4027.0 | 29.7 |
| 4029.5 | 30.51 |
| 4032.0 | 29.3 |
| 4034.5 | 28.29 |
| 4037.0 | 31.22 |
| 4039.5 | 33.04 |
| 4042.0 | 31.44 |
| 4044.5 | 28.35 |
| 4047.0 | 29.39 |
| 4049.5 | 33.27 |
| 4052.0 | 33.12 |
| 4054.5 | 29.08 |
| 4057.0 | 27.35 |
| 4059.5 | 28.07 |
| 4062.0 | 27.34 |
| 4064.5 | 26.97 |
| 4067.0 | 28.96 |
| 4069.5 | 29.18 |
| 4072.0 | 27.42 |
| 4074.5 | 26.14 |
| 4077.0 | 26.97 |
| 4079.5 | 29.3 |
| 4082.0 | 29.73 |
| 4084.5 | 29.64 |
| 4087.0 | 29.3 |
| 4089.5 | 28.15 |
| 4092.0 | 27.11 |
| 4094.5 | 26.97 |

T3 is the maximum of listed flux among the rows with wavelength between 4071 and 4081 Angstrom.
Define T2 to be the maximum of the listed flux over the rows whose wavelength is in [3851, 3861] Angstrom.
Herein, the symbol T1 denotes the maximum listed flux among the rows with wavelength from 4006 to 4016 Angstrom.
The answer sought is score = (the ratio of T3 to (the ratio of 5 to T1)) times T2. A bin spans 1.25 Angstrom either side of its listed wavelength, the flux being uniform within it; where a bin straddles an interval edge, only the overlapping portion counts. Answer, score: 4893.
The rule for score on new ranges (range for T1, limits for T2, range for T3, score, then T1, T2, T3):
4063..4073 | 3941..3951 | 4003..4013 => 4844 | 29.18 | 28.1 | 29.54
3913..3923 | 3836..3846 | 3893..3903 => 3740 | 28.38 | 24.17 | 27.26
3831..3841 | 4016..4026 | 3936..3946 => 3300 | 19.39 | 31.97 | 26.62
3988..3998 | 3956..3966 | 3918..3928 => 4506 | 28.22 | 27.7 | 28.82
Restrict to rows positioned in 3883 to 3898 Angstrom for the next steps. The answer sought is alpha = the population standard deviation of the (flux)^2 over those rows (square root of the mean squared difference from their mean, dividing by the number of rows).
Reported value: 56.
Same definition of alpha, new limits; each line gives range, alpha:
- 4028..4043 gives 94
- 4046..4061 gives 142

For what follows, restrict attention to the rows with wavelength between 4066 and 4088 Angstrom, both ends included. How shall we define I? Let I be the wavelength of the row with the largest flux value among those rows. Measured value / 4082.0 Angstrom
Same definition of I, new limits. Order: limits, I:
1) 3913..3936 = 3924.5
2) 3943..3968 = 3947.0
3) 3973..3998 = 3992.0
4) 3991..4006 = 4004.5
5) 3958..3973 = 3959.5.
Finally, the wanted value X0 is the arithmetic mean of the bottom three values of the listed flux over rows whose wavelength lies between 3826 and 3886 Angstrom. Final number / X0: 18.0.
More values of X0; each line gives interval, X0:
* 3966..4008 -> 19.0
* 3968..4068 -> 19.8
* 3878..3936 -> 18.8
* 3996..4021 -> 27.2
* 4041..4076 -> 26.8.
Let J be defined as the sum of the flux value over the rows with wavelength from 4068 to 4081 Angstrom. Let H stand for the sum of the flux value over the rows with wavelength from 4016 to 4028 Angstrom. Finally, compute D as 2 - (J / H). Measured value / 1.10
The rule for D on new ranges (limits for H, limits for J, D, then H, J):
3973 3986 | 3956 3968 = 1.09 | 125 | 114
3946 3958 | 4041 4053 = 0.87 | 138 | 156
